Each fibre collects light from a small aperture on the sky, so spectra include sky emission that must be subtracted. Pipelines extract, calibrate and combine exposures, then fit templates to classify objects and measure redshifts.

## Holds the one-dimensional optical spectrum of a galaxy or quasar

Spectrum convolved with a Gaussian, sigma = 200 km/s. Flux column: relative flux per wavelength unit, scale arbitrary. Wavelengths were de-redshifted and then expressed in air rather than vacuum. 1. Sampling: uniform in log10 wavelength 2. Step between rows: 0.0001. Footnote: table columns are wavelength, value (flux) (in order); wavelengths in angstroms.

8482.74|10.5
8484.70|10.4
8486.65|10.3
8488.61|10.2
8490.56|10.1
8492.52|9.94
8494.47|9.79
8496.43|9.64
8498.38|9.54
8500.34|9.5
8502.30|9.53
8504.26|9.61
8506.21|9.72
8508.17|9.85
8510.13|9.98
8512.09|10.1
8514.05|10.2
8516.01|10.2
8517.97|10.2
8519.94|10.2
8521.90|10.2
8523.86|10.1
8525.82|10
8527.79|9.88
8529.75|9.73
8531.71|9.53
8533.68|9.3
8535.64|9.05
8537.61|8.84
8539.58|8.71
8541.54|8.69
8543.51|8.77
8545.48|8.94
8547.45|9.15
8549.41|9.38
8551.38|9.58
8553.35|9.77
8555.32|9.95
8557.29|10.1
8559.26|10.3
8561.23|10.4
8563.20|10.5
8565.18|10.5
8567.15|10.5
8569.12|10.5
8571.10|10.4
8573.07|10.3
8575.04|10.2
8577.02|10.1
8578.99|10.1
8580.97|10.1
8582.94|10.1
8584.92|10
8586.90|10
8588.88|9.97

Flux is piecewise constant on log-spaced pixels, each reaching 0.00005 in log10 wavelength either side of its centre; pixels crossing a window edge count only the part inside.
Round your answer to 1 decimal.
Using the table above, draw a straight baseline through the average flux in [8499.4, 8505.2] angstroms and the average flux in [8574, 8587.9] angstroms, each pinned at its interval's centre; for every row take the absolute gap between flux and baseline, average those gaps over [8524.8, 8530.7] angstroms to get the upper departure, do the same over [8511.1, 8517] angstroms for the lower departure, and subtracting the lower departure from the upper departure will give -0.4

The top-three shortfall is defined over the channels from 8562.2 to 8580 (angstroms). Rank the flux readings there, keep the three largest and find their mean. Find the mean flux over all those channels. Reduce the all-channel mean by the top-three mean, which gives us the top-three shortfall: -0.16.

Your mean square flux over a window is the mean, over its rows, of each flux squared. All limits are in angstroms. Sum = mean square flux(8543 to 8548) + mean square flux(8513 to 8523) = 184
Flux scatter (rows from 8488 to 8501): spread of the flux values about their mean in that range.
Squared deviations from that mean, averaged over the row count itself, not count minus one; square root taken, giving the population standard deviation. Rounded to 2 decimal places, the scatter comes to 0.25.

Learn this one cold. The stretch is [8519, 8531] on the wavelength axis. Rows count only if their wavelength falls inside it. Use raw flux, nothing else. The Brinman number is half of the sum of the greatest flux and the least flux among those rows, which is 10.0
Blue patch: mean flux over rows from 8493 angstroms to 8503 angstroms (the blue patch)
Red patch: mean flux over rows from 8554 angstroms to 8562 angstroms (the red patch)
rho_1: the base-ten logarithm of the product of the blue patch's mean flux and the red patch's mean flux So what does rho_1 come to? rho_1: 1.990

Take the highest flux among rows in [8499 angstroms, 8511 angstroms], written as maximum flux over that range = 9.98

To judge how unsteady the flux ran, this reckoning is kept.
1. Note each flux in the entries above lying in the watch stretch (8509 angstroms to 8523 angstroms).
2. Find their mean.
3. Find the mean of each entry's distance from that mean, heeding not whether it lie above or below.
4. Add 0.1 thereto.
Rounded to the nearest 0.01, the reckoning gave 0.17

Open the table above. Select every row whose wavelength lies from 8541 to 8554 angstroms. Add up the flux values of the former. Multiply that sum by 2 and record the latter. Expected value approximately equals 129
